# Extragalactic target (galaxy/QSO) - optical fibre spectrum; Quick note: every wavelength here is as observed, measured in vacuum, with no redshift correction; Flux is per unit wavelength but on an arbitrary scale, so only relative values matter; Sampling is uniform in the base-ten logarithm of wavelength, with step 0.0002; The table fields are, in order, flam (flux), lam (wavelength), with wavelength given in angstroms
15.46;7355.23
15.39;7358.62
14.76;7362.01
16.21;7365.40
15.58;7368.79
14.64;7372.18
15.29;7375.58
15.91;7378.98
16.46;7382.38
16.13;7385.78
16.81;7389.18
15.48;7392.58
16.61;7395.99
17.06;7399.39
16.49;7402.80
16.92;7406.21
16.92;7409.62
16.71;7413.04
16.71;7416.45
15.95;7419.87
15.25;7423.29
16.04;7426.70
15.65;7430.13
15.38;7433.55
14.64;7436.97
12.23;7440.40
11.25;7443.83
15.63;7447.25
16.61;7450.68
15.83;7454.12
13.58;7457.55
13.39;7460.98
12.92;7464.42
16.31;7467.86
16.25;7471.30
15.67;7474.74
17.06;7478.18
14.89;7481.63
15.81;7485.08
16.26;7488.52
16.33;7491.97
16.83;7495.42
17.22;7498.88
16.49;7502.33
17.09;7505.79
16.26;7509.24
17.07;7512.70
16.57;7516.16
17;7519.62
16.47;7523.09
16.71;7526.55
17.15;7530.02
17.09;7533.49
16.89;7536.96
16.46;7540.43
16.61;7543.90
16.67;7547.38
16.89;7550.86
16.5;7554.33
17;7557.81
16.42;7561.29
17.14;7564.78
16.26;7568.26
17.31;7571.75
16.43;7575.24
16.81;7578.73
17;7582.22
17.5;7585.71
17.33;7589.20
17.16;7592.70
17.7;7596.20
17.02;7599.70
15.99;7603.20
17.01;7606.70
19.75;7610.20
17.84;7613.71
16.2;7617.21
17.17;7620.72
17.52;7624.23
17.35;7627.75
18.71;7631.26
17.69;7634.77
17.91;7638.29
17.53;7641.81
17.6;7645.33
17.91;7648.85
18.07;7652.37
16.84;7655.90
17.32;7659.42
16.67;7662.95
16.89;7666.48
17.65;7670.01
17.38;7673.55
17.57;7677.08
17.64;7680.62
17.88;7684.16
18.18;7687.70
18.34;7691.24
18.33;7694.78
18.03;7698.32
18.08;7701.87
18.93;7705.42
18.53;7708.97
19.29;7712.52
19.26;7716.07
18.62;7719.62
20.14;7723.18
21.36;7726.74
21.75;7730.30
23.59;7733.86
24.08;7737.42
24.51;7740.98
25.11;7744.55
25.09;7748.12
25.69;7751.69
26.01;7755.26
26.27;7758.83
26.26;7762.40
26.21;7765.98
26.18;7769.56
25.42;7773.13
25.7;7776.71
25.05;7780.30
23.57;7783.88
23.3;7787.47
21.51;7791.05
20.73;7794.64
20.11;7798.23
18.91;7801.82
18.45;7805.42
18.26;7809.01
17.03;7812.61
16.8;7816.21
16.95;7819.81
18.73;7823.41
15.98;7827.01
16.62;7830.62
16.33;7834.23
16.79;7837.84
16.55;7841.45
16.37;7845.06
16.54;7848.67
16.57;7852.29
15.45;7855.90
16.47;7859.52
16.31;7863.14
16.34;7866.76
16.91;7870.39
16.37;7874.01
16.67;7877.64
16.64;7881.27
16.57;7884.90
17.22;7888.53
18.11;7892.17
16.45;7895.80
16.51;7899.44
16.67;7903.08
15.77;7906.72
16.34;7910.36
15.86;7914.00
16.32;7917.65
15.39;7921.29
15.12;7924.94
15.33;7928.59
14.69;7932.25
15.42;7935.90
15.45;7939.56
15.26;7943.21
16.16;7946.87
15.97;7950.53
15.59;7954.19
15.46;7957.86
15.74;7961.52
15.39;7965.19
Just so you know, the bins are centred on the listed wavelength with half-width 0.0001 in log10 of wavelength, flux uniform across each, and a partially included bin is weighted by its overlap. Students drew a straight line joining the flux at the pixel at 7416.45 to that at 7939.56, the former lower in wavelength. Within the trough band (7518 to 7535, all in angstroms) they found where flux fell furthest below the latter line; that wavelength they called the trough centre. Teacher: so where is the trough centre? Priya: 7523.09 angstroms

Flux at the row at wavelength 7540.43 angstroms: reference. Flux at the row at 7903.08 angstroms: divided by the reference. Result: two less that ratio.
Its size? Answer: 1.0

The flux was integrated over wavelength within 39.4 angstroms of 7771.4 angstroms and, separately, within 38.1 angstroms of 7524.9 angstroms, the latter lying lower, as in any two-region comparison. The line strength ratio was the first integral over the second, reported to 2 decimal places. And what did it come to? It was 1.46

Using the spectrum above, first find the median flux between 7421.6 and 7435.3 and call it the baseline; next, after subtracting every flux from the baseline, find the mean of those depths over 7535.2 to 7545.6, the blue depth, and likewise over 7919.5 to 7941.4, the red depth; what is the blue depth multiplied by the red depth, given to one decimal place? -0.3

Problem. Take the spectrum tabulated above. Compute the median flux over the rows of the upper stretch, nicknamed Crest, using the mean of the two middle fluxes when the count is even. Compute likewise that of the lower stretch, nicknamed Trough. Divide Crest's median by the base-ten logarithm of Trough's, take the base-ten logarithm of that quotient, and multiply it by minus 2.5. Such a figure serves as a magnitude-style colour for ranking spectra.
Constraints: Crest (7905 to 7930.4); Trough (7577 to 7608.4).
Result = -2.77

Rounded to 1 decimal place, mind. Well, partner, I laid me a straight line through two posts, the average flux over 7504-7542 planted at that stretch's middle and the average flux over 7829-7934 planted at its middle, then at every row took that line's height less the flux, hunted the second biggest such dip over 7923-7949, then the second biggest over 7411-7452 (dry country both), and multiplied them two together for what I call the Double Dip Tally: 5.3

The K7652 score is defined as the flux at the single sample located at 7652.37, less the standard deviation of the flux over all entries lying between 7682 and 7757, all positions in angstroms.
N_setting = 15.1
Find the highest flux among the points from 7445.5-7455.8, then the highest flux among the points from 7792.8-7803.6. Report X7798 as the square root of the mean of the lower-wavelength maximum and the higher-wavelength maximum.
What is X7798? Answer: 4.32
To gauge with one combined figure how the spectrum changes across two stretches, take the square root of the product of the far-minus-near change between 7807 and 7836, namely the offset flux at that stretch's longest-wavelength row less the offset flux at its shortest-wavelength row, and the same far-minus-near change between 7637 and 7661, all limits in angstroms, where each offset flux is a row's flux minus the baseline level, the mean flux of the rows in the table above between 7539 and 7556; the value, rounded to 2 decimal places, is 1.07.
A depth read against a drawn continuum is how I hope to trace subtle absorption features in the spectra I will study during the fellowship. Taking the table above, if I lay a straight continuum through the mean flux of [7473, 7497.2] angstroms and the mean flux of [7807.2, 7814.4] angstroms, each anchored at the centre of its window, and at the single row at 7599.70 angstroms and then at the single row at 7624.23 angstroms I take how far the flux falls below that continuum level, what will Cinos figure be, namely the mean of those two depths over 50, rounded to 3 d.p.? -0.011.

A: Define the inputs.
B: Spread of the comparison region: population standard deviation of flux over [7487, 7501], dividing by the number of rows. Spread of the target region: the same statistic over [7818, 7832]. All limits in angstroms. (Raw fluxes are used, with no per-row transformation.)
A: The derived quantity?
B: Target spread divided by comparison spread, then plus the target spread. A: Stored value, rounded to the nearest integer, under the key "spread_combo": 4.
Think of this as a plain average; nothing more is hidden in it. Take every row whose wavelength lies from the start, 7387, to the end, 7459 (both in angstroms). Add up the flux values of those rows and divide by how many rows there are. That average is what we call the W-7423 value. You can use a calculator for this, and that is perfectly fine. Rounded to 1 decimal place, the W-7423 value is 15.6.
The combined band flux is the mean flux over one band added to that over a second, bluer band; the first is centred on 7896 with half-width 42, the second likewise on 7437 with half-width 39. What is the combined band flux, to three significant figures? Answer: 31.6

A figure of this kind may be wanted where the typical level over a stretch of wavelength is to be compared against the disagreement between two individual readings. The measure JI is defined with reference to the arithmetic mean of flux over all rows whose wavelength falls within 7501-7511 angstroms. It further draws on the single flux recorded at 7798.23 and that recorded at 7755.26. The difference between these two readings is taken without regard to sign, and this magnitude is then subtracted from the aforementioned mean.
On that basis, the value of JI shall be 10.7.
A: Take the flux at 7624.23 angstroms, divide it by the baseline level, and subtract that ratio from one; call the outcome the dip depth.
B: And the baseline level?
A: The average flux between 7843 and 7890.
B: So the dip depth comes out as -0.062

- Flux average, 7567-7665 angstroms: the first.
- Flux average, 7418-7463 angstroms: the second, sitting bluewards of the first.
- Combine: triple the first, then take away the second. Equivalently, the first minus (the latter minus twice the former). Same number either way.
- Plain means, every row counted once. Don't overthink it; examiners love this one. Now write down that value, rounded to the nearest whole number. 37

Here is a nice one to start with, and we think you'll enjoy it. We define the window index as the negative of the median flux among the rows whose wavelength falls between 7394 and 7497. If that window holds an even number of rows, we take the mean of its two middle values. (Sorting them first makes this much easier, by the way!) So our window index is -16.0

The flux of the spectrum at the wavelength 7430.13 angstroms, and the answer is 15.65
